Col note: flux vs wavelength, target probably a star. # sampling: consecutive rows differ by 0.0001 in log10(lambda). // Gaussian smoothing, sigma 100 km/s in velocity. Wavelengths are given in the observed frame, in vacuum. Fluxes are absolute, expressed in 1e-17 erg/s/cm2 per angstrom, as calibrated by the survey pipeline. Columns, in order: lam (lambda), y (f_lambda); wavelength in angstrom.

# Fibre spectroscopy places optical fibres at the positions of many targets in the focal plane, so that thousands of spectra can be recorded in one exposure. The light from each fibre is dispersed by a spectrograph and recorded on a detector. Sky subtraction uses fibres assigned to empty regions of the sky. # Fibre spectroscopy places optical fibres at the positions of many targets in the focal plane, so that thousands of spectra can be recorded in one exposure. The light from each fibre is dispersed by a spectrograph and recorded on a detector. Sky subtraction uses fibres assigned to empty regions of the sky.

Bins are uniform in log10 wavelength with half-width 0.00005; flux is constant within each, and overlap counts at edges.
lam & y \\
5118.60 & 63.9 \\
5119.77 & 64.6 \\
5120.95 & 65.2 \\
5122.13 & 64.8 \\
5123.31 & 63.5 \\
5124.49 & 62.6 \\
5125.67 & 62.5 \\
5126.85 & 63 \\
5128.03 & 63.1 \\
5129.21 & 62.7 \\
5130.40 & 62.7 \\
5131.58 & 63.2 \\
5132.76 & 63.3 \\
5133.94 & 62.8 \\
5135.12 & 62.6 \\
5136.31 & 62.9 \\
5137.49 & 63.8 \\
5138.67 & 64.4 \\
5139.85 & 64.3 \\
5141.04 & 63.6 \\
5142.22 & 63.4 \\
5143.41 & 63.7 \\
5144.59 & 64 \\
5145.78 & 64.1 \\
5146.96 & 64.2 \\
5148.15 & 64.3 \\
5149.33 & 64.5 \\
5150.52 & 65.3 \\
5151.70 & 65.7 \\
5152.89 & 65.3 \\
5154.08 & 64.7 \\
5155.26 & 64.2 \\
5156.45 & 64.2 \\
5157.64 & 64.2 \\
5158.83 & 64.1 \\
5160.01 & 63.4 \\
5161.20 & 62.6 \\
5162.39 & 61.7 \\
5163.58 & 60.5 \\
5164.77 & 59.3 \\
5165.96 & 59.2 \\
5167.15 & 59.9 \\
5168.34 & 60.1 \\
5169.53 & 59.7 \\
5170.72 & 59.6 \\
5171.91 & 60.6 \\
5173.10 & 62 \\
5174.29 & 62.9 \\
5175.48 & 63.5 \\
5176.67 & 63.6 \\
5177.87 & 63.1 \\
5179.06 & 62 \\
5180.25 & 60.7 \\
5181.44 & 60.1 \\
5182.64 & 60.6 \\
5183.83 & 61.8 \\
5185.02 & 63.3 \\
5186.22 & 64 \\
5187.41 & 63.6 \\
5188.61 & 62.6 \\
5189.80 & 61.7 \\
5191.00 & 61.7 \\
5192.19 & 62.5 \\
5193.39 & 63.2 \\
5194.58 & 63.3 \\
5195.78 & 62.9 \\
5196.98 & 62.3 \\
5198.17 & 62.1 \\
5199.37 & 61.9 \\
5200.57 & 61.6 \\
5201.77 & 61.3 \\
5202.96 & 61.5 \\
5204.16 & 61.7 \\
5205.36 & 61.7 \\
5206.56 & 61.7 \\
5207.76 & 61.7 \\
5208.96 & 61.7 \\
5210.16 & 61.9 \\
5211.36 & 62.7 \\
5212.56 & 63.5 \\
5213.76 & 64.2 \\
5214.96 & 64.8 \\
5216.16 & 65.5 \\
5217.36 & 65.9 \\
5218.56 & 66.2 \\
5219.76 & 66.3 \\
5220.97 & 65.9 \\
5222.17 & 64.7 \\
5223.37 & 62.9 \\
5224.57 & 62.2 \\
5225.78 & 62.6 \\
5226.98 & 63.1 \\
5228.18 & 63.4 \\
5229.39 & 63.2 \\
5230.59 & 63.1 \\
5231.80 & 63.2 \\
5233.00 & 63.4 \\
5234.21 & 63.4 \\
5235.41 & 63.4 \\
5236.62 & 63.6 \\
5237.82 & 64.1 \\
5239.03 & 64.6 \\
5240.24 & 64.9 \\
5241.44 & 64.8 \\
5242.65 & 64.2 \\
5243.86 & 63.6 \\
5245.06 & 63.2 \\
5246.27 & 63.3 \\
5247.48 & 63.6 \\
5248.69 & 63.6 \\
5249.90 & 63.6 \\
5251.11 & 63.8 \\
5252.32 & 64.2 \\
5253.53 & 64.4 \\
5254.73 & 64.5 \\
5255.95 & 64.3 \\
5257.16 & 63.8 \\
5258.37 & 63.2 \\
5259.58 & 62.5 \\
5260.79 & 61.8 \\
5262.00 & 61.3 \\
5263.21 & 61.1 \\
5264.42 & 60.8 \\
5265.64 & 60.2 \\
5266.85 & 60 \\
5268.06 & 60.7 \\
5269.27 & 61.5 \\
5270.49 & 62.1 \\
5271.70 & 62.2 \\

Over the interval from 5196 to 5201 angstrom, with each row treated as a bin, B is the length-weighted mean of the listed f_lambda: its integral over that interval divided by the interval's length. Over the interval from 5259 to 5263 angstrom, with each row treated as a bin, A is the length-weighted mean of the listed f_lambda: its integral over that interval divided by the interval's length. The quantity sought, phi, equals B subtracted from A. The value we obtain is 0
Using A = 61.9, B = 62.0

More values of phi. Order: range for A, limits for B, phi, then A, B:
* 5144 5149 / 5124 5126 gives 2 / 64.2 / 62.6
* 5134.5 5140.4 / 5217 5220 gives -3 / 63.6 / 66.2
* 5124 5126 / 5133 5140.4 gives -1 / 62.6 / 63.5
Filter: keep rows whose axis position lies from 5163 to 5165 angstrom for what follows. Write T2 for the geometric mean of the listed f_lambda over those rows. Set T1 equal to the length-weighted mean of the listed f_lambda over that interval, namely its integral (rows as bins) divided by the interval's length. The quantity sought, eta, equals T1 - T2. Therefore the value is 0.08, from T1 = 60.0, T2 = 59.9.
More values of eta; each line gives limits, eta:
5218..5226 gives 0.05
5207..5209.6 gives -0.05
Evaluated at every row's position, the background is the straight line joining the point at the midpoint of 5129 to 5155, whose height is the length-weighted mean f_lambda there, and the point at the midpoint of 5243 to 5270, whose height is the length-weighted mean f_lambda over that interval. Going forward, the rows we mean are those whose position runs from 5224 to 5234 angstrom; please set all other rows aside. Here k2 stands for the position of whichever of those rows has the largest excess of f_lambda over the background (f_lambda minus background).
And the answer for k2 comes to 5233.00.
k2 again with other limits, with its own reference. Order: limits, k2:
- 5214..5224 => 5219.76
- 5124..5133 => 5132.76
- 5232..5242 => 5240.24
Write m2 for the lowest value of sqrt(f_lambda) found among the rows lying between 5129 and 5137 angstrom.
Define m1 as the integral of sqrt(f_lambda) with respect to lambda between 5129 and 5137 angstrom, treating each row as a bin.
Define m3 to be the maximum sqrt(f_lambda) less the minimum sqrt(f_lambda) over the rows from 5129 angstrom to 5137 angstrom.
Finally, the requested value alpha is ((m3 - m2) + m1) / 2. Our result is 28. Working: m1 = 63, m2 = 7.91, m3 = 0.04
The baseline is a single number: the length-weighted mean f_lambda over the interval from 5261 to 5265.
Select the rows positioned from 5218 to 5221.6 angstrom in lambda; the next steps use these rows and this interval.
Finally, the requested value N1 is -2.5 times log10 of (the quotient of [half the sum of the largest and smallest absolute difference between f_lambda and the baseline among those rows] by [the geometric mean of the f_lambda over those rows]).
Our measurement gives 2.8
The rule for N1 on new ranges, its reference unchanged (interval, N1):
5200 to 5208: 5.9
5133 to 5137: 4.0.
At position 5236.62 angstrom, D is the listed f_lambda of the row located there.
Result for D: 63.6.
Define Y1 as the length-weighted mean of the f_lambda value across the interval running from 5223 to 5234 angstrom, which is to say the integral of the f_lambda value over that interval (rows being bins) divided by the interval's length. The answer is 63.0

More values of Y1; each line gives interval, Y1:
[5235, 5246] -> 64.0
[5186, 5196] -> 62.8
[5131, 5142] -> 63.5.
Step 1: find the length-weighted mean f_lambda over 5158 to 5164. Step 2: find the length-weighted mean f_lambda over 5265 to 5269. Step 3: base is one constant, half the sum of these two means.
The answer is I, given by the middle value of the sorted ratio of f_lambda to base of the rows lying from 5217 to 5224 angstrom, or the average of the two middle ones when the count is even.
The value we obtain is 1.071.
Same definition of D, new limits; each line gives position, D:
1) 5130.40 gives 62.7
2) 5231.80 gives 63.2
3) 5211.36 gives 62.7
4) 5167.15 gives 59.9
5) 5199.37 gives 61.9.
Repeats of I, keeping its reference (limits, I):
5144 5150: 1.044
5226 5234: 1.027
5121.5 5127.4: 1.024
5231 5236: 1.031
